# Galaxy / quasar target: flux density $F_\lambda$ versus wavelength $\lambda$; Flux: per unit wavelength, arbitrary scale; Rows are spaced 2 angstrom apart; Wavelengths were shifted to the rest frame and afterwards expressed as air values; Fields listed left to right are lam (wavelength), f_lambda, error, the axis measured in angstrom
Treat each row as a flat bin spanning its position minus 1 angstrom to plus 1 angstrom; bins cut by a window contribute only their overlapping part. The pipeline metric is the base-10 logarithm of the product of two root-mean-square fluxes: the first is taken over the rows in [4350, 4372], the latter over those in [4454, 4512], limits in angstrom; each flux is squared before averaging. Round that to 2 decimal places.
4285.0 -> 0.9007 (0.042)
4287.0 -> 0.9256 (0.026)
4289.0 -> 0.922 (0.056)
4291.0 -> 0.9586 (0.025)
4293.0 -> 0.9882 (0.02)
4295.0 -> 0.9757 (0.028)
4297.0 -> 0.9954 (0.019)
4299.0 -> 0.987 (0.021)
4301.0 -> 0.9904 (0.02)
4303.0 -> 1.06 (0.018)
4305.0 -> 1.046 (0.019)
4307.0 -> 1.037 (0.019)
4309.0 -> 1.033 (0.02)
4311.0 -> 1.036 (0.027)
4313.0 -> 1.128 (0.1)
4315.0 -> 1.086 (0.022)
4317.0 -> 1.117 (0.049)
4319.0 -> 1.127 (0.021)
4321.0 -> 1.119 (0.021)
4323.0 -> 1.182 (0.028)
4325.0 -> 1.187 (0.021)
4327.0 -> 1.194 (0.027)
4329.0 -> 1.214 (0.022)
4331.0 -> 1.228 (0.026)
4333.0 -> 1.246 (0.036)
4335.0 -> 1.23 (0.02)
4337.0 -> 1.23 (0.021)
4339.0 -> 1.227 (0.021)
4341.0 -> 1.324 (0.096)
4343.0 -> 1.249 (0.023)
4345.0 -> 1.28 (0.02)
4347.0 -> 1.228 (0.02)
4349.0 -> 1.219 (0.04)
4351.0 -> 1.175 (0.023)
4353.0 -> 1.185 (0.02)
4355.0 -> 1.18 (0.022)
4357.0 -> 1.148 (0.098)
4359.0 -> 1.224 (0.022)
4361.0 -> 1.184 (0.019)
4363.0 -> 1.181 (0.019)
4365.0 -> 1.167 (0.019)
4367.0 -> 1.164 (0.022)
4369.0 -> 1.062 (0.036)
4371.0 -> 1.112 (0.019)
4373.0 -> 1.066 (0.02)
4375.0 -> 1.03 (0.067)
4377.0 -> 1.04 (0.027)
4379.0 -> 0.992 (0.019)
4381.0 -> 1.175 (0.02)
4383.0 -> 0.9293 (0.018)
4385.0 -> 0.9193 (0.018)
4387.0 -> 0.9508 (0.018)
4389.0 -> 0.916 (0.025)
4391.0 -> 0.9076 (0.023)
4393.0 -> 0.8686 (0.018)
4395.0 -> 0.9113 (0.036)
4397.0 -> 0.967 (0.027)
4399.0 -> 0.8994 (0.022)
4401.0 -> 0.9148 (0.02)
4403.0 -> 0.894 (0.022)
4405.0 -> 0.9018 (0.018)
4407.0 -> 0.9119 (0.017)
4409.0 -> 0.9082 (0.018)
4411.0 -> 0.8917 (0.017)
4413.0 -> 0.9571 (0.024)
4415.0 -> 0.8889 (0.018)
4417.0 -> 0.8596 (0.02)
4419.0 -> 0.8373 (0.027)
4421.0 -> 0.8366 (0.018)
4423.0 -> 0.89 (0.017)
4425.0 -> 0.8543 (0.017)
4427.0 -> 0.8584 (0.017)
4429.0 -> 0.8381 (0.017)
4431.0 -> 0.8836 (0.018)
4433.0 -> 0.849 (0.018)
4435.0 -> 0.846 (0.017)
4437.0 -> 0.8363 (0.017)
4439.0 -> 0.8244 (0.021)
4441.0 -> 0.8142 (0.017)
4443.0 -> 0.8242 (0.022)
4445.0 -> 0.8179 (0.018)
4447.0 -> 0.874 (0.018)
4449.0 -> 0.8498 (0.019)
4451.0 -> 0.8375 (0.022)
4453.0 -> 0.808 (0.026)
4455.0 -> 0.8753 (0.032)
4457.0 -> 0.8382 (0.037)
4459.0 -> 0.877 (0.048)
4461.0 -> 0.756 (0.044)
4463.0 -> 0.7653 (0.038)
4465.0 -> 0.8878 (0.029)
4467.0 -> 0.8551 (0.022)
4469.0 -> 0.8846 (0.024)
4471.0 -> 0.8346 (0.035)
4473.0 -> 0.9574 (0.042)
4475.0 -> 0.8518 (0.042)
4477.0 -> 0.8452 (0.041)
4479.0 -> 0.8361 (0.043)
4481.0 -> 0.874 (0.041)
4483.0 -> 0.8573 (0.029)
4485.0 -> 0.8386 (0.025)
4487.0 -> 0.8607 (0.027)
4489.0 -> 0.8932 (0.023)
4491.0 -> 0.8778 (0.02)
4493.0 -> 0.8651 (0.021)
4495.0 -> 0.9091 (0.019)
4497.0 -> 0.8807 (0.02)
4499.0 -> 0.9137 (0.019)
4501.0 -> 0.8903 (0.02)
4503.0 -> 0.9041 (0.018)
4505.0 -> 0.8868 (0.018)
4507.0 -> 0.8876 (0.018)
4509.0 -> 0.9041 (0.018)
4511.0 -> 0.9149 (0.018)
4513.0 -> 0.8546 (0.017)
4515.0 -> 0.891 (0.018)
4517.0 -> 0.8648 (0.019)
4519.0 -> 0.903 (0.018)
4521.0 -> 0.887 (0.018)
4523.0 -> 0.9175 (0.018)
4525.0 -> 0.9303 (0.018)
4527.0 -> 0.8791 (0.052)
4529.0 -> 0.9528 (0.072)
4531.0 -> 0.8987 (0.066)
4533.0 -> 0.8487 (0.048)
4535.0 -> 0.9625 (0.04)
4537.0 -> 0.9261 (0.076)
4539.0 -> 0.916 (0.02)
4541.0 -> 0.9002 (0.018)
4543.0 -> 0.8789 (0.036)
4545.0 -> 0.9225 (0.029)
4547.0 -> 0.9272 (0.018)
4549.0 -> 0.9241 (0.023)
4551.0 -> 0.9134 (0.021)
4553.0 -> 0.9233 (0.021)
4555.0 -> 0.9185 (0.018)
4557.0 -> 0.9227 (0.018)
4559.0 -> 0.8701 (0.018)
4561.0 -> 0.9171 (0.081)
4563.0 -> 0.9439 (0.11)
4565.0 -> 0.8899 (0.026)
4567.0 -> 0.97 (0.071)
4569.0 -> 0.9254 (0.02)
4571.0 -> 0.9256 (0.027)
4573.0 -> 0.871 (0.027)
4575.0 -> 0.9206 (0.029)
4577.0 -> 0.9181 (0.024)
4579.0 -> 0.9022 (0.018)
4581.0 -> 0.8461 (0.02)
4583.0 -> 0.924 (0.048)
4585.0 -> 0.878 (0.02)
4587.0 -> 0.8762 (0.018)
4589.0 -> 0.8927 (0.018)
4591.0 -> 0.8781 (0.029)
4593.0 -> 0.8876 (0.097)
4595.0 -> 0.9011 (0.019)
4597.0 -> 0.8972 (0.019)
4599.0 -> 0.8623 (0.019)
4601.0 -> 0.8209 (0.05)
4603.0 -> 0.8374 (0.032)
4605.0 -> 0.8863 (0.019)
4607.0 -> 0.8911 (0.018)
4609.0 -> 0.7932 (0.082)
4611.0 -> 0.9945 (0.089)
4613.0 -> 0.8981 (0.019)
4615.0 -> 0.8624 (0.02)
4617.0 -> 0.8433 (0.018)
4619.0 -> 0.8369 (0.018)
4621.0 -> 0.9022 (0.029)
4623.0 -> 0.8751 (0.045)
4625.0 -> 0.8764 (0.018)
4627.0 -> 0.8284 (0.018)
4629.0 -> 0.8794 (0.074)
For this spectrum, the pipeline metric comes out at 0.01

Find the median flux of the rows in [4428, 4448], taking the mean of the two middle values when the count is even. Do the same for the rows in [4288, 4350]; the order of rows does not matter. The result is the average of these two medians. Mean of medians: 0.98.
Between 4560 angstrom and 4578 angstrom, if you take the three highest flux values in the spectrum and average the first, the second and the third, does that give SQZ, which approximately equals 0.95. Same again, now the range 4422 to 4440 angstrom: 0.88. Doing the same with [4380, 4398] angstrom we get 1.03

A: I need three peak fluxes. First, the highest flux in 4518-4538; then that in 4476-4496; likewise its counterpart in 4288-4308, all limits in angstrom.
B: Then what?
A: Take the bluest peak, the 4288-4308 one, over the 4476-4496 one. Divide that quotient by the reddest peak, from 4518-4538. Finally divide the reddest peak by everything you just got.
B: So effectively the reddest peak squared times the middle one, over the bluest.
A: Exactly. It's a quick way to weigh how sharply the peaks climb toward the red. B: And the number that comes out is 0.79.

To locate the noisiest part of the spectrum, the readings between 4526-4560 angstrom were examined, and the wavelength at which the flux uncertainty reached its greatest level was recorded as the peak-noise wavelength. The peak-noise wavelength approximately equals 4537.0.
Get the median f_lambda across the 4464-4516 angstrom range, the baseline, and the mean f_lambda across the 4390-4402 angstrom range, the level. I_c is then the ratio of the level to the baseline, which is 1.03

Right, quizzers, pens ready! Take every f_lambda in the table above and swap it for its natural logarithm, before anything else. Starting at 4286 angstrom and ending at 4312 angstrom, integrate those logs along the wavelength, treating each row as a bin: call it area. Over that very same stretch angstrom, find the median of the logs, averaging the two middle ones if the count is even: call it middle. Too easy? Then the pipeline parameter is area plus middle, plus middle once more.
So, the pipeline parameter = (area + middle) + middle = 0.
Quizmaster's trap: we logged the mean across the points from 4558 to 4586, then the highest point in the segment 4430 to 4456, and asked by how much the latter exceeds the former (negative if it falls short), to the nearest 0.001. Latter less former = -0.024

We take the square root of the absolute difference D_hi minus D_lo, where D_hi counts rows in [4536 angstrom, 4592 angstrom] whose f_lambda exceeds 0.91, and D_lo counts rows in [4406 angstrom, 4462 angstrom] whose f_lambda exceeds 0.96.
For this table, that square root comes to 4.1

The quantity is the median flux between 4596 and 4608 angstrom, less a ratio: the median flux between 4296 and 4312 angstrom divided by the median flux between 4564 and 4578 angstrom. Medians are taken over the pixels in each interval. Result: -0.25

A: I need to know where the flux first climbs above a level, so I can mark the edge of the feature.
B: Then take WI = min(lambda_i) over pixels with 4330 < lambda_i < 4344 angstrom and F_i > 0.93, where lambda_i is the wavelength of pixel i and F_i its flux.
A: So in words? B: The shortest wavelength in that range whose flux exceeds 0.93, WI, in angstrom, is 4331.0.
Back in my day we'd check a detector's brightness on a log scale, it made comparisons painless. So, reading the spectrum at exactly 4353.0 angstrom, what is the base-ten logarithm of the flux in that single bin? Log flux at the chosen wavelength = 0.07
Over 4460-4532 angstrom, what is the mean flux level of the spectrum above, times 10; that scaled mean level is 8.78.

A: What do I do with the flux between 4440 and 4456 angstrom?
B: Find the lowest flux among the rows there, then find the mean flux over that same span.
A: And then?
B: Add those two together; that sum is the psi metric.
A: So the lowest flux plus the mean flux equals 1.65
